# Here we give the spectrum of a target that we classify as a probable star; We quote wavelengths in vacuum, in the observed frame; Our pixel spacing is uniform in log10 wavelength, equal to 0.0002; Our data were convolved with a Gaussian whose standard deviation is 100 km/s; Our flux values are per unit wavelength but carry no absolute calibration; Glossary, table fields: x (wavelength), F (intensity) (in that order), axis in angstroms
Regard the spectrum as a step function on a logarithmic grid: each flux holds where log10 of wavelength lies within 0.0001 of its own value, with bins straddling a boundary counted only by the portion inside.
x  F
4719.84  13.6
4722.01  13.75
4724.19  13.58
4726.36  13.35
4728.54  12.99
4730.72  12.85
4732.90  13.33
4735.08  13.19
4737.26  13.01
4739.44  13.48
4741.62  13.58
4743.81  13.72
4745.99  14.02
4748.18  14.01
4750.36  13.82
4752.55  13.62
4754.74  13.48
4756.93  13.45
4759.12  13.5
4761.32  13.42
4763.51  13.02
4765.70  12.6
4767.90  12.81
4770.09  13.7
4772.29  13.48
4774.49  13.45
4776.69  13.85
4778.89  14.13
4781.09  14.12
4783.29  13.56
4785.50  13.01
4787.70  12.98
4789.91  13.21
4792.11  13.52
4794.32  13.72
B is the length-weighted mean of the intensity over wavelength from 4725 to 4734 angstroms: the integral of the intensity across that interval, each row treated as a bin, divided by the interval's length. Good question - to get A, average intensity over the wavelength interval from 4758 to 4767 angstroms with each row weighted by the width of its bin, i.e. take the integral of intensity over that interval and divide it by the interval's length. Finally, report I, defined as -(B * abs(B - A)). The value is 0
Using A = 13.1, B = 13.1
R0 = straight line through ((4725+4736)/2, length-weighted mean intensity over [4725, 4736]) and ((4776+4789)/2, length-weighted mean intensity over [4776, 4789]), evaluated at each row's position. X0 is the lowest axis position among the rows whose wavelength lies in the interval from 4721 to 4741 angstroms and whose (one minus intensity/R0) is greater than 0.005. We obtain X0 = 4728.54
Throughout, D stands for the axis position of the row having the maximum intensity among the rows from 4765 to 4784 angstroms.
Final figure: 4778.89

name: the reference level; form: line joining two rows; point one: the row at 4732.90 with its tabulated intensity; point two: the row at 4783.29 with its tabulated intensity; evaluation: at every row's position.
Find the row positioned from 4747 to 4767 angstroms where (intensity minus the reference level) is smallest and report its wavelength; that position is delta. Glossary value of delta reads 4765.70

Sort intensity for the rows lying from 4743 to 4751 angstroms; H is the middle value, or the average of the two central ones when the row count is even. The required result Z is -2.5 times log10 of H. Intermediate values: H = 13.9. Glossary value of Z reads -2.86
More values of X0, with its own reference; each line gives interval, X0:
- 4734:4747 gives 4737.26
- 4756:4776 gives 4763.51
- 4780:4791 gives 4785.50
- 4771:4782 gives 4774.49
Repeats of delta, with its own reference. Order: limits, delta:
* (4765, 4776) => 4765.70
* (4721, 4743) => 4730.72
